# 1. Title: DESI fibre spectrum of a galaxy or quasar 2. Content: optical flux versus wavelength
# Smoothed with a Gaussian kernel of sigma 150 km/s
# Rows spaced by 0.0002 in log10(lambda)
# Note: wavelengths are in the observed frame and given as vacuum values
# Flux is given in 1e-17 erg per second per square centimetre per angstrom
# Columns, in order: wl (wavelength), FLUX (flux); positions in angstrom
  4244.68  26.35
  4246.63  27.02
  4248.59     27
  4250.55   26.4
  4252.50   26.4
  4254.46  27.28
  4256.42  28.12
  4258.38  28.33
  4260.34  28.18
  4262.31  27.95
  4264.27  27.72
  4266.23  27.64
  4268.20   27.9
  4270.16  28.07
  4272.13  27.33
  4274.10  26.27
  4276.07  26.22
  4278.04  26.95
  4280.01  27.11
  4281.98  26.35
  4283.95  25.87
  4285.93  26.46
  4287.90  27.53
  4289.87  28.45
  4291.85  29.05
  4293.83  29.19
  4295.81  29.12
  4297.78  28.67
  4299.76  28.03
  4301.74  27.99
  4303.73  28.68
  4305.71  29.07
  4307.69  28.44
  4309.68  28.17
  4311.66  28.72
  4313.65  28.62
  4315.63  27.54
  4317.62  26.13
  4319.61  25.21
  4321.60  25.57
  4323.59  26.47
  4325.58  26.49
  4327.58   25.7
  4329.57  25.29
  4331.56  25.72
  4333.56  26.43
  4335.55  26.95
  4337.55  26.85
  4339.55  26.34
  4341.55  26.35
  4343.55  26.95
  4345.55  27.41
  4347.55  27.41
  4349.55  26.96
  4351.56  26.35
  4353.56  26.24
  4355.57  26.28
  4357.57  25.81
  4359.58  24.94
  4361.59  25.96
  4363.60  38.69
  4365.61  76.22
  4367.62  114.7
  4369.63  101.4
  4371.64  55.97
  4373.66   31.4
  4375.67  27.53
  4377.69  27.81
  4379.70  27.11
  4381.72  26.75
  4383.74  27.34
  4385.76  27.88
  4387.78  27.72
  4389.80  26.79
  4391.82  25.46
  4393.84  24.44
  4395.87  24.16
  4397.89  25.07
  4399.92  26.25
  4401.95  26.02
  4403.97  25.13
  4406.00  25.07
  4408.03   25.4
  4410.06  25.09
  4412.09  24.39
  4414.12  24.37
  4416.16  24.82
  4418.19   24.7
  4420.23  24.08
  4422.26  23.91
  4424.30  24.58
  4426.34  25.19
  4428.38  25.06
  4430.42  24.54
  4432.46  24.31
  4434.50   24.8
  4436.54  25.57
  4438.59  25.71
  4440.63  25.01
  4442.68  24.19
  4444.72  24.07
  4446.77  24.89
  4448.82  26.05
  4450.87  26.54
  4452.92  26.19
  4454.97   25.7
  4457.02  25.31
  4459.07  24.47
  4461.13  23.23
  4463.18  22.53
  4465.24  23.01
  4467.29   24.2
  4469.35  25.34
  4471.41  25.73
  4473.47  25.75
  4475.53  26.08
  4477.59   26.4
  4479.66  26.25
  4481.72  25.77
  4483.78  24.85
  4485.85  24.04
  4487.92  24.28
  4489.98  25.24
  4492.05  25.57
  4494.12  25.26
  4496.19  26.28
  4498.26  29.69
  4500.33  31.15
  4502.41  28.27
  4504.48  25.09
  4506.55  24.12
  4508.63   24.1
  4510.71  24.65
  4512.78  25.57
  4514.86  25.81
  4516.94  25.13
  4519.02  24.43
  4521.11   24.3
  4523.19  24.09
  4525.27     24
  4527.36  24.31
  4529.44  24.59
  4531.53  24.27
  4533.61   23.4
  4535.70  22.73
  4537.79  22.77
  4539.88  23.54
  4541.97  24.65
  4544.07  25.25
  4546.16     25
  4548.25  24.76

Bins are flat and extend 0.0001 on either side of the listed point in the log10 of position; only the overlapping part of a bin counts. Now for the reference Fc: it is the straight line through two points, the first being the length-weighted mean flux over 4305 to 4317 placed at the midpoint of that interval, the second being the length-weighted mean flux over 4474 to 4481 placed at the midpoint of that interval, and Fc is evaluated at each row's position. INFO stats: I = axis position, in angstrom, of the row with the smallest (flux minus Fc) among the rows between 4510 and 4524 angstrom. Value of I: 4523.19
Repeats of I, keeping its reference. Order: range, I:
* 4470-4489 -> 4485.85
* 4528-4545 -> 4535.70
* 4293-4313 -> 4301.74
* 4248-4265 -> 4250.55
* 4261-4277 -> 4276.07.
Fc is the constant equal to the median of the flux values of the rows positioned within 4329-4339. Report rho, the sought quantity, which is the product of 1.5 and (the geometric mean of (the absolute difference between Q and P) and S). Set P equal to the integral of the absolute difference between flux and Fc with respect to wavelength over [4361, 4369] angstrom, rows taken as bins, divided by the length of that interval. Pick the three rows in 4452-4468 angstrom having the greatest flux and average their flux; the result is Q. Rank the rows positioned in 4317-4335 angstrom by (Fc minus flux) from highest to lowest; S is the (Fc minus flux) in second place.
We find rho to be 6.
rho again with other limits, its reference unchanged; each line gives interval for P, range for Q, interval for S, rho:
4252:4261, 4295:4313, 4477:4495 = 12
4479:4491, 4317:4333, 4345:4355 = 2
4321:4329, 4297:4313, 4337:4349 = 2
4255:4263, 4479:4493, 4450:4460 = 8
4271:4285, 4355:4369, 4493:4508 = 15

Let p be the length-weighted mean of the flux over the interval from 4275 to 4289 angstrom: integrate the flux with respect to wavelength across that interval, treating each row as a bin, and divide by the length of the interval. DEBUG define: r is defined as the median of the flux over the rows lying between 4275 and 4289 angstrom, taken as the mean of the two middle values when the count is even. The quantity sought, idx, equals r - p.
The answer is -0.20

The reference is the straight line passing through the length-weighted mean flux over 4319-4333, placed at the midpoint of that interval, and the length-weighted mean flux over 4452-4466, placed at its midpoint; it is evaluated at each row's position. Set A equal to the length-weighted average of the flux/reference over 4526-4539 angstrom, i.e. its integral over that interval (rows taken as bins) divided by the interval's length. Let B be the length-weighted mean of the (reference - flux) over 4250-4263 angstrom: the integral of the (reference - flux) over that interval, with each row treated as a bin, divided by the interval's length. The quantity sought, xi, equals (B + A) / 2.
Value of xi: 0.01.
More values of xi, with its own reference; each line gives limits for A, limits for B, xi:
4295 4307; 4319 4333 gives 0.55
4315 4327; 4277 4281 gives 0.16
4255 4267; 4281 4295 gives -0.15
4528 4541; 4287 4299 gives -0.75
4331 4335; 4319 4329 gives 0.48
